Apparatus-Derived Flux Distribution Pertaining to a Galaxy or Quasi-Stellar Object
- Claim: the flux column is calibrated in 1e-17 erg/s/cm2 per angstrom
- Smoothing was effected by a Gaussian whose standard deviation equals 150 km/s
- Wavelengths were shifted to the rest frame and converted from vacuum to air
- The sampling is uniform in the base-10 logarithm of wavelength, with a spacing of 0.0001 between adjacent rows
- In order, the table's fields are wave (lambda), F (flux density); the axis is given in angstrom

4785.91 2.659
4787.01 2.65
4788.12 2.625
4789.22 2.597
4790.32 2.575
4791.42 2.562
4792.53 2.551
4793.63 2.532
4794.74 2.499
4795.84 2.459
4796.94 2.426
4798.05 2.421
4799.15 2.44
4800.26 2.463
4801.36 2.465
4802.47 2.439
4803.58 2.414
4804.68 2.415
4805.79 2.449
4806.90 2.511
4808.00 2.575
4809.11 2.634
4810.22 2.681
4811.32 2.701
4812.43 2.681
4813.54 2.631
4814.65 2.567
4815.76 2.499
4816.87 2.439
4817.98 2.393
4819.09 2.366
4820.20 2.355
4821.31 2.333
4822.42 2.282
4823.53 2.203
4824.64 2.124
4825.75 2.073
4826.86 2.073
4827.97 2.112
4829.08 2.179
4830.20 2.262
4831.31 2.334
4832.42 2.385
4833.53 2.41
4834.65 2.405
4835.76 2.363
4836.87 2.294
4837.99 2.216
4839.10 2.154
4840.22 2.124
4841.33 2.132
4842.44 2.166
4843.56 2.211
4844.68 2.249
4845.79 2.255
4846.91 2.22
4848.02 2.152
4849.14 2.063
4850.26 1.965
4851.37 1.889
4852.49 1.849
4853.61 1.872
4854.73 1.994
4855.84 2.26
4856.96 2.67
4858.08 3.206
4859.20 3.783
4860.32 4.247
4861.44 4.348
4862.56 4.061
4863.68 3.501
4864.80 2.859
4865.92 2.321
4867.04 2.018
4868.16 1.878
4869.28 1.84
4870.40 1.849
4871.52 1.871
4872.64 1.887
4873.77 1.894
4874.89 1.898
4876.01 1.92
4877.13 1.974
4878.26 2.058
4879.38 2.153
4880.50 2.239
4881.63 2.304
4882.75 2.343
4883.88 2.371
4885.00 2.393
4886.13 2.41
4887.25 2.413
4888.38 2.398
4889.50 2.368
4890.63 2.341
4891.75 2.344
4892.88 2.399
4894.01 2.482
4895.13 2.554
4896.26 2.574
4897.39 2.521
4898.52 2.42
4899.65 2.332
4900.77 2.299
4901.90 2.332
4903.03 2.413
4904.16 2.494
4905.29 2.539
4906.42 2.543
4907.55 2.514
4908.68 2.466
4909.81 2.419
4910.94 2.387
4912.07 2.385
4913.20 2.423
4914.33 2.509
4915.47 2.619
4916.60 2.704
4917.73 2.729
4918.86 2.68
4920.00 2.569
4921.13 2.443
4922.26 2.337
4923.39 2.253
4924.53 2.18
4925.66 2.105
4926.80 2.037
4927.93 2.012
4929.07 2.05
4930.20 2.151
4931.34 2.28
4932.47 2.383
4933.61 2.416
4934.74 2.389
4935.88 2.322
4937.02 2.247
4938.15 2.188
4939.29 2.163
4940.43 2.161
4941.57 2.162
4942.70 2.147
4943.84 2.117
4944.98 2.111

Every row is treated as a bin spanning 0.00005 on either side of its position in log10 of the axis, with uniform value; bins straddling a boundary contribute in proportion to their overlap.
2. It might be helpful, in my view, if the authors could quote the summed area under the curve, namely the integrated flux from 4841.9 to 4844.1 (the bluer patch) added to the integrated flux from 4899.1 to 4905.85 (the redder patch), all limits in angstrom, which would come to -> 21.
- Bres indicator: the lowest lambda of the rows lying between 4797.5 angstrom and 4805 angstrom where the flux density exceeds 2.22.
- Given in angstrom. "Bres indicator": 4798.05 angstrom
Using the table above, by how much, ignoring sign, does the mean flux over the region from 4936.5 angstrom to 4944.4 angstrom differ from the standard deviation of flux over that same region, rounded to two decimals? 2.13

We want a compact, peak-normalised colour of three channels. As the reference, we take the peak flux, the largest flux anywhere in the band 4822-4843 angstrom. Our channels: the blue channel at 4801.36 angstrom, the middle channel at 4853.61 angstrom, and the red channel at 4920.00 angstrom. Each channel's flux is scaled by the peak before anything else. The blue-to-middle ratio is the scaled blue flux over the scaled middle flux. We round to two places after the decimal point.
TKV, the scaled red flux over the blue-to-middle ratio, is 0.81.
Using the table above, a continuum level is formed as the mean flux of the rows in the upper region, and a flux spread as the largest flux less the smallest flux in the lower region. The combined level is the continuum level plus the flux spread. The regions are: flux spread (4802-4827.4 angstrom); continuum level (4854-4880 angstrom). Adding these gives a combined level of 3.2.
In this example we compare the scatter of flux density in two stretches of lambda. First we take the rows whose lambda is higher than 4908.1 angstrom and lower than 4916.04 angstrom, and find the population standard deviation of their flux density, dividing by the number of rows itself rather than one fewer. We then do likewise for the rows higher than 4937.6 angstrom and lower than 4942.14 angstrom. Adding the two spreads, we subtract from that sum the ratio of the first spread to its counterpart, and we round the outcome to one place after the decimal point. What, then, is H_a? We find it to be -6.8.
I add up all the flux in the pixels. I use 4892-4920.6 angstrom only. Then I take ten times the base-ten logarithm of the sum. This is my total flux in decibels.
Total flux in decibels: 17.9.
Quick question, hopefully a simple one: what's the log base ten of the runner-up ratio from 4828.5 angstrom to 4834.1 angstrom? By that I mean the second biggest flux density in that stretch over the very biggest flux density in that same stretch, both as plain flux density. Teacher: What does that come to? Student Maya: -0.0045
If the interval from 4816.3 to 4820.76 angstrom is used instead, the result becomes -0.0083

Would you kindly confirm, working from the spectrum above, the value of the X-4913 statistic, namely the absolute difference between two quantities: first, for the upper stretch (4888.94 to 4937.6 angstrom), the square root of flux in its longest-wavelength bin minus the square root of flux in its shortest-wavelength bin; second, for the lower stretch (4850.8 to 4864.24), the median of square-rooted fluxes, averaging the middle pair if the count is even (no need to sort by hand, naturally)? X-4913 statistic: 1.75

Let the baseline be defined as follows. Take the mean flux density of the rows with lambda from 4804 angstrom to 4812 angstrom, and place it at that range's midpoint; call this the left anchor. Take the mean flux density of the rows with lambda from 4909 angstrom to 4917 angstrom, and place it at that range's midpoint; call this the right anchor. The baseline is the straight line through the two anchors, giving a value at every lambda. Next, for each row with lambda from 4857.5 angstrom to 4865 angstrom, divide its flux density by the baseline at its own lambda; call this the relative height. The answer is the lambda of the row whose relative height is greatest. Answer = 4861.44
